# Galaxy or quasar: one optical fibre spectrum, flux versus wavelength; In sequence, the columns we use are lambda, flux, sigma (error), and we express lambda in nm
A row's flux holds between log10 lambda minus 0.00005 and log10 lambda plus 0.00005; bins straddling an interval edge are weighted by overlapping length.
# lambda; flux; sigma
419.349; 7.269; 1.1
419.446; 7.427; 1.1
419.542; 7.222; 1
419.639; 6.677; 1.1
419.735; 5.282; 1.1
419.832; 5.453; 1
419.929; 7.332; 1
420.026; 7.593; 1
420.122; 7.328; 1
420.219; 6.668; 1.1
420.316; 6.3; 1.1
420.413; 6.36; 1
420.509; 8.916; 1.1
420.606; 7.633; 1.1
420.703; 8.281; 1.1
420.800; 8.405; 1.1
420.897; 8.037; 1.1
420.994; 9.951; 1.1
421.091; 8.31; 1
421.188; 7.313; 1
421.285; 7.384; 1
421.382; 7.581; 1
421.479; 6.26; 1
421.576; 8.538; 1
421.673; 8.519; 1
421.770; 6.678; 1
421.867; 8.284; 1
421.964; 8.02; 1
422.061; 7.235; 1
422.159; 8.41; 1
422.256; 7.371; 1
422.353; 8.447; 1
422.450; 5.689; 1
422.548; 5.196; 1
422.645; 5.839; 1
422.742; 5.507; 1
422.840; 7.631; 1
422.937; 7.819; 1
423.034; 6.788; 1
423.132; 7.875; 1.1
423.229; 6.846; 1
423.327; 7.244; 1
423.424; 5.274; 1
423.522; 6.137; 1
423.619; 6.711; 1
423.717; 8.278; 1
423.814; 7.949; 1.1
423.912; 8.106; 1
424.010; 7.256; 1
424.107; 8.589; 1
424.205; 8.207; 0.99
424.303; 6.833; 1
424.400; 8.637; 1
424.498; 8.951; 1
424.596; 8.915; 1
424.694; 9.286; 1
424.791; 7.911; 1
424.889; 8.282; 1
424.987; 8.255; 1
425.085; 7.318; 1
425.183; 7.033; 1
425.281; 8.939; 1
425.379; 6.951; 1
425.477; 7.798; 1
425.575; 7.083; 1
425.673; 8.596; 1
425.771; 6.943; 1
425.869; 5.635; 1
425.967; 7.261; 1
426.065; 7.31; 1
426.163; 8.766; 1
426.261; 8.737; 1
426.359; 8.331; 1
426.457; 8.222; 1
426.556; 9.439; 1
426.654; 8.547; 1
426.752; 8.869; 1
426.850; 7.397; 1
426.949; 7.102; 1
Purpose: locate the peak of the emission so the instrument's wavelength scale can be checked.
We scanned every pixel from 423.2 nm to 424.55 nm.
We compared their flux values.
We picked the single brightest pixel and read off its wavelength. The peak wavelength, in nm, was 424.498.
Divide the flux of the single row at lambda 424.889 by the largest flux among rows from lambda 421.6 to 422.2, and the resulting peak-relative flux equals 0.97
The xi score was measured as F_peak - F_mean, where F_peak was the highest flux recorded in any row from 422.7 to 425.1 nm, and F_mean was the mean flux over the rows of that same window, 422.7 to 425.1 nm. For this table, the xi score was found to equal 1.7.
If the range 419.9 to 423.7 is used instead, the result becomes 2.6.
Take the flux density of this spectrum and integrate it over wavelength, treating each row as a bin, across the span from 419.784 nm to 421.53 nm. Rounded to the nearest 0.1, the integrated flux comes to 13.1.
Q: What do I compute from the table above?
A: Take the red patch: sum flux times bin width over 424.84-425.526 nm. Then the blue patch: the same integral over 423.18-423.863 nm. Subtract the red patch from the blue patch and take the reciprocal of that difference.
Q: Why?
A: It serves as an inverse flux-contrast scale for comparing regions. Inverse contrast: -1.6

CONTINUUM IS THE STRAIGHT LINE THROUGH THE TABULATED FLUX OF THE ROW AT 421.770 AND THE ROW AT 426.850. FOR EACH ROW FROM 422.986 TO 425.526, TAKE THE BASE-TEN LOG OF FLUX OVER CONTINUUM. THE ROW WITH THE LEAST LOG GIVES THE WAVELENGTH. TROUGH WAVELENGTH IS 423.424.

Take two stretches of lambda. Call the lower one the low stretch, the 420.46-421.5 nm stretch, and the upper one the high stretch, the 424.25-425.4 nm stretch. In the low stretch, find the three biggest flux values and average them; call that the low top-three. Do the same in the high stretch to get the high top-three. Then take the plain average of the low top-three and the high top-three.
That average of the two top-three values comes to 9.1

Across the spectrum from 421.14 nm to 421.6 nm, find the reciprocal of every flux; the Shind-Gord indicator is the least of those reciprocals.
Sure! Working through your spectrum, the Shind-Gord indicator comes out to 0.117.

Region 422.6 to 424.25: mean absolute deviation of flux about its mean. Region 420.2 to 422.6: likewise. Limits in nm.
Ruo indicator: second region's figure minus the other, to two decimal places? 0.04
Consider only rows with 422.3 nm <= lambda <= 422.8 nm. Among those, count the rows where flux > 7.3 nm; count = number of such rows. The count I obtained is 1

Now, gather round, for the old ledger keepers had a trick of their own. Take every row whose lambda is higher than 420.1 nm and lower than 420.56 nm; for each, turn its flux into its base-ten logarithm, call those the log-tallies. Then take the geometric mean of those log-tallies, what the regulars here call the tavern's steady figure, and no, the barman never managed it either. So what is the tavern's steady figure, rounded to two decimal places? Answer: 0.85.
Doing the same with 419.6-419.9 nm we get 0.76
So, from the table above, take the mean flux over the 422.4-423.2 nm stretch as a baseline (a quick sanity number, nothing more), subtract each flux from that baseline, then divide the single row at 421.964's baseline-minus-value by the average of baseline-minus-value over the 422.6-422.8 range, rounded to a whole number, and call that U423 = -2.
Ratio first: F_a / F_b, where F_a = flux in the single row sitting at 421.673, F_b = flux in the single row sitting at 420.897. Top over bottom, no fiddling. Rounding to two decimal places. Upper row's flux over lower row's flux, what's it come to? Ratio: 1.06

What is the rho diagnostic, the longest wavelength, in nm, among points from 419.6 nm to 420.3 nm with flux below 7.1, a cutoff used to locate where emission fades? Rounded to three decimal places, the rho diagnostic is 420.219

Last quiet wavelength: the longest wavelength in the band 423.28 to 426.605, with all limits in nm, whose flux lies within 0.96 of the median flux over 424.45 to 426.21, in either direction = 426.457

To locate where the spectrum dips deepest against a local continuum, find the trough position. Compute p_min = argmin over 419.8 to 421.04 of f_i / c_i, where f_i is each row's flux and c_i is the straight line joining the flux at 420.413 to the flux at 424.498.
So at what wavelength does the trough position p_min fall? 419.832 nm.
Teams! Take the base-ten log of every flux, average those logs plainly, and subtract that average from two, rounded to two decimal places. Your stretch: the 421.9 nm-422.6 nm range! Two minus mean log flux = 1.15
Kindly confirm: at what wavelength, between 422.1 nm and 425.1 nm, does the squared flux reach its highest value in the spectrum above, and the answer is 424.694 nm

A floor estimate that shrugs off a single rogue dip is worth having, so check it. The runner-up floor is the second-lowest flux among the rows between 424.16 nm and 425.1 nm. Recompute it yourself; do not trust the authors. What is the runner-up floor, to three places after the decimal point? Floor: 7.318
